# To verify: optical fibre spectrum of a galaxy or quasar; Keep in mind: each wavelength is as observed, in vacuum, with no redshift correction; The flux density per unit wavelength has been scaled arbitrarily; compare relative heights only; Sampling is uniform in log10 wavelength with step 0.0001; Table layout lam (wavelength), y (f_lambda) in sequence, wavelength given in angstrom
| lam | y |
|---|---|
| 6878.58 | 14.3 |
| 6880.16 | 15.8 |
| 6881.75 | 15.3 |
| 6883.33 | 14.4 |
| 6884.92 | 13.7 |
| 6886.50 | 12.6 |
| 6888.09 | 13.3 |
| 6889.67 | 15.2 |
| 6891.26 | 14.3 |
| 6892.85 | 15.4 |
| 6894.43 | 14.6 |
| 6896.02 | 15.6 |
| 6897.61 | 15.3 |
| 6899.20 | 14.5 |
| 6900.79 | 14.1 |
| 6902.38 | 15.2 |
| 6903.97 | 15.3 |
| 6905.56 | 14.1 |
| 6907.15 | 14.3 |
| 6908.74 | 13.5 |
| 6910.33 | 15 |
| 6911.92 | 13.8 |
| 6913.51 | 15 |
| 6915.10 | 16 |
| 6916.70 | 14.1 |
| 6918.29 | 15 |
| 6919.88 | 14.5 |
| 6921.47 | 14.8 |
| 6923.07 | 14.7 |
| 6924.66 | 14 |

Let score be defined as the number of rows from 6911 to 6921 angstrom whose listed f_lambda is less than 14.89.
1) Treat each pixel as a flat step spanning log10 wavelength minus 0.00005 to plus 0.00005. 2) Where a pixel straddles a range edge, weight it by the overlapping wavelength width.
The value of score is 3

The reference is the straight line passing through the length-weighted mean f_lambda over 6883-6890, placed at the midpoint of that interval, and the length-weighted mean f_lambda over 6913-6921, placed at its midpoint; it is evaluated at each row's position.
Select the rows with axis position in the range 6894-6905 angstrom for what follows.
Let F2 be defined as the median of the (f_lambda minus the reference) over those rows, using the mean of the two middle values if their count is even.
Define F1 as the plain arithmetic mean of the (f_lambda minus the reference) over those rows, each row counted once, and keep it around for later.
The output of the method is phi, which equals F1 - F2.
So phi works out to -0.13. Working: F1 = 0.7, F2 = 0.86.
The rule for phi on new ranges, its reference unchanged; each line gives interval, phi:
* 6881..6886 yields 0.07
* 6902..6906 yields -0.40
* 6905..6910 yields -0.20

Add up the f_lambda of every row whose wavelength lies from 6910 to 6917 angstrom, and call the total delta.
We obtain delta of 73.9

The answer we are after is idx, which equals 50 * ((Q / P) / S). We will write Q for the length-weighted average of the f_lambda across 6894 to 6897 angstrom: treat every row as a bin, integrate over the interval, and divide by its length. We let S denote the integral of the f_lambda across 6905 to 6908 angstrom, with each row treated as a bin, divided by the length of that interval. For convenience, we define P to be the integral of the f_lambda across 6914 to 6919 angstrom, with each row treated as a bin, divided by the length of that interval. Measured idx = 3.55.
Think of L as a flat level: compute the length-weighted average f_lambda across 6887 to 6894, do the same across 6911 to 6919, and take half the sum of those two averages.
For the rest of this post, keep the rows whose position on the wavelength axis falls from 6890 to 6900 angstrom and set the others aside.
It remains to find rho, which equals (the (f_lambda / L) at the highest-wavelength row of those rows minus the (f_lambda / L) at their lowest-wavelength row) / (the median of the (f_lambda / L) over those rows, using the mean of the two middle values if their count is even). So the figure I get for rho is 0.013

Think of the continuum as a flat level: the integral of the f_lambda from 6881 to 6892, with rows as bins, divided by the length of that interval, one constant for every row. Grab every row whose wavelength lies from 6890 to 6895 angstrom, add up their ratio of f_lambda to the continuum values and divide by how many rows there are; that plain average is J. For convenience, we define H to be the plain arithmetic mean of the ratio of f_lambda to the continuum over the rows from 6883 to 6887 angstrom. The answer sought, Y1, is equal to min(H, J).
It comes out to 0.961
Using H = 0.96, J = 1.05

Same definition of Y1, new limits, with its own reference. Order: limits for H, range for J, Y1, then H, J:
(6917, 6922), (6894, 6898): 1.046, 1.05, 1.07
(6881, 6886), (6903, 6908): 1.025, 1.02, 1.03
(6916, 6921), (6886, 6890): 0.971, 1.03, 0.97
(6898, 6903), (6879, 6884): 1.034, 1.03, 1.07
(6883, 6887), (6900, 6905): 0.961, 0.96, 1.05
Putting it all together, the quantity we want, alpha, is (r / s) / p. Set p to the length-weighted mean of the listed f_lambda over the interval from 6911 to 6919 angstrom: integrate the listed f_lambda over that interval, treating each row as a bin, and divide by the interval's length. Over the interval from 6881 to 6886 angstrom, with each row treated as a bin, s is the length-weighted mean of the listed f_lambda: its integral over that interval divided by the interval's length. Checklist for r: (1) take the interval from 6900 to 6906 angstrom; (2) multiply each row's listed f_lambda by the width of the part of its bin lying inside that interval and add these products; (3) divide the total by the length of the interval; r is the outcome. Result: 0.0693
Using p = 14.8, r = 14.7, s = 14.37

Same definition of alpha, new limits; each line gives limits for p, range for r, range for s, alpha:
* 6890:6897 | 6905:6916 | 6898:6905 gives 0.0656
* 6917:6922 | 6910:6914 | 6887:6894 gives 0.0682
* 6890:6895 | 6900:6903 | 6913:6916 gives 0.0637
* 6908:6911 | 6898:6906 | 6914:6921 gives 0.0692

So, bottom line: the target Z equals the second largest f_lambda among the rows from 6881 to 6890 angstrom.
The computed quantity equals 15.2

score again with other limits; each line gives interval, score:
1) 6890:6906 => 5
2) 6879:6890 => 4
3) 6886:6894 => 3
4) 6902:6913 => 4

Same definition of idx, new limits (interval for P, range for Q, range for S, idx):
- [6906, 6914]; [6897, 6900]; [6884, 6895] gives 3.67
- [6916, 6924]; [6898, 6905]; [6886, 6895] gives 3.54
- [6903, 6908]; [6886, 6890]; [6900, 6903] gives 3.20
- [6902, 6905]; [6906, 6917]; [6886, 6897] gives 3.31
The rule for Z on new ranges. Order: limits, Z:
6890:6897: 15.4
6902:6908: 15.2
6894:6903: 15.3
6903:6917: 15.3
